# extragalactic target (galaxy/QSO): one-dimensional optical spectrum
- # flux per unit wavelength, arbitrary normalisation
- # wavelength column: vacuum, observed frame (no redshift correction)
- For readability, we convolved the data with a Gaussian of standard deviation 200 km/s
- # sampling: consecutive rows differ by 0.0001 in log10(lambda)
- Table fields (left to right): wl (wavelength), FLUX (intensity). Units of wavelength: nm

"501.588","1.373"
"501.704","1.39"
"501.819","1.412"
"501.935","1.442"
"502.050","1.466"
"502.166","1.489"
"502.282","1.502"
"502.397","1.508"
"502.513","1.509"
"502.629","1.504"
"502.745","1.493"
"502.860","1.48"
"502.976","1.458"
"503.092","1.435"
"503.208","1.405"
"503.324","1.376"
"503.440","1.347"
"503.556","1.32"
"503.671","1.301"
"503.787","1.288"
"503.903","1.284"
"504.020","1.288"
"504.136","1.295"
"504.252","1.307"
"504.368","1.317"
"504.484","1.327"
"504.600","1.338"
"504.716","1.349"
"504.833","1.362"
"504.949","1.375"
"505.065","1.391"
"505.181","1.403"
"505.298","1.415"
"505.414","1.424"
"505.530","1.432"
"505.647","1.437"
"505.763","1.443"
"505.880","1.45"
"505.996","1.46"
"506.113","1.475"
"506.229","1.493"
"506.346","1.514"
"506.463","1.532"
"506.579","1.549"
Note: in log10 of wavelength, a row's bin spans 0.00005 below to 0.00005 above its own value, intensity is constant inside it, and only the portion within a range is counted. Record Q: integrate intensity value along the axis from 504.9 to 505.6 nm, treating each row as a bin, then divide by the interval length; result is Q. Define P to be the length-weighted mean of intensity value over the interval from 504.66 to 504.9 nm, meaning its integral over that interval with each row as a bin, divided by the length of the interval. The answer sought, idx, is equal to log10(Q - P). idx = -1.3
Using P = 1.35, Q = 1.41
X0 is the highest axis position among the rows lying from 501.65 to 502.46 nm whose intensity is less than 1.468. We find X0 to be 502.050 nm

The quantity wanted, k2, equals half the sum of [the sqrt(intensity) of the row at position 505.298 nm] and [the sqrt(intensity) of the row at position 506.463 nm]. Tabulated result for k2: 1.21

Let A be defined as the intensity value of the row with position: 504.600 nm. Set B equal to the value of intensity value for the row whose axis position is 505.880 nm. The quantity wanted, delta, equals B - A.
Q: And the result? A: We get 0.11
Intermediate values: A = 1.338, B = 1.45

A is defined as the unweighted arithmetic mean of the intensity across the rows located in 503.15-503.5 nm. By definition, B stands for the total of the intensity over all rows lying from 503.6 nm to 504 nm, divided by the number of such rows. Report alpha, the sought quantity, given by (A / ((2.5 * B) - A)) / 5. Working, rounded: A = 1.38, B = 1.29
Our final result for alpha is 0.149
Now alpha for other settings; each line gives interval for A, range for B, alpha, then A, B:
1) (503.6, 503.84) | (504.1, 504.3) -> 0.132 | 1.29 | 1.30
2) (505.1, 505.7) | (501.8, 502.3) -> 0.127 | 1.42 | 1.46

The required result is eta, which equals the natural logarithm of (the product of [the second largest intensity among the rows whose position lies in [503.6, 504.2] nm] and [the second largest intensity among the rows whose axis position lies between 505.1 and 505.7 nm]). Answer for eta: 0.618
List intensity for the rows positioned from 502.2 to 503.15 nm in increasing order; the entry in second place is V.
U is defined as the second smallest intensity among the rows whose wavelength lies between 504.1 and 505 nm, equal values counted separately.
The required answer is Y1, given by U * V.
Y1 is 1.91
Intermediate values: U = 1.307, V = 1.458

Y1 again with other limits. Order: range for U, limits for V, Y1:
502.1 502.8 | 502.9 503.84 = 1.94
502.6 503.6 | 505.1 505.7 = 1.91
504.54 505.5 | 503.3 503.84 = 1.76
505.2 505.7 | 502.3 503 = 2.11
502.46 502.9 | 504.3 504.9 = 1.98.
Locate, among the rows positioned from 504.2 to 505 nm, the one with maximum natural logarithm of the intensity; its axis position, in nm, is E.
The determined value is 504.949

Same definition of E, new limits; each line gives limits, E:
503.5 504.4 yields 503.556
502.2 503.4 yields 502.513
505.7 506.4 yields 506.346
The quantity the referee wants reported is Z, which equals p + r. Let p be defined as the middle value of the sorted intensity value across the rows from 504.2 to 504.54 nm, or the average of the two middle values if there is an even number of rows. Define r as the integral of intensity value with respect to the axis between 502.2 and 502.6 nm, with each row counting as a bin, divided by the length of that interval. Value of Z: 2.82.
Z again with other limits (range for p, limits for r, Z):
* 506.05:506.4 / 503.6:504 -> 2.78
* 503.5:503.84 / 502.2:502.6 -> 2.81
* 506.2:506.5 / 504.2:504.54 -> 2.83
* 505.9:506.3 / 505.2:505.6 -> 2.90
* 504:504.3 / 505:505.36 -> 2.70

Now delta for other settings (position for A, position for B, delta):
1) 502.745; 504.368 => -0.18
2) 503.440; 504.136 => -0.05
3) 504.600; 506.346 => 0.18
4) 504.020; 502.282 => 0.21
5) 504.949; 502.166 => 0.11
